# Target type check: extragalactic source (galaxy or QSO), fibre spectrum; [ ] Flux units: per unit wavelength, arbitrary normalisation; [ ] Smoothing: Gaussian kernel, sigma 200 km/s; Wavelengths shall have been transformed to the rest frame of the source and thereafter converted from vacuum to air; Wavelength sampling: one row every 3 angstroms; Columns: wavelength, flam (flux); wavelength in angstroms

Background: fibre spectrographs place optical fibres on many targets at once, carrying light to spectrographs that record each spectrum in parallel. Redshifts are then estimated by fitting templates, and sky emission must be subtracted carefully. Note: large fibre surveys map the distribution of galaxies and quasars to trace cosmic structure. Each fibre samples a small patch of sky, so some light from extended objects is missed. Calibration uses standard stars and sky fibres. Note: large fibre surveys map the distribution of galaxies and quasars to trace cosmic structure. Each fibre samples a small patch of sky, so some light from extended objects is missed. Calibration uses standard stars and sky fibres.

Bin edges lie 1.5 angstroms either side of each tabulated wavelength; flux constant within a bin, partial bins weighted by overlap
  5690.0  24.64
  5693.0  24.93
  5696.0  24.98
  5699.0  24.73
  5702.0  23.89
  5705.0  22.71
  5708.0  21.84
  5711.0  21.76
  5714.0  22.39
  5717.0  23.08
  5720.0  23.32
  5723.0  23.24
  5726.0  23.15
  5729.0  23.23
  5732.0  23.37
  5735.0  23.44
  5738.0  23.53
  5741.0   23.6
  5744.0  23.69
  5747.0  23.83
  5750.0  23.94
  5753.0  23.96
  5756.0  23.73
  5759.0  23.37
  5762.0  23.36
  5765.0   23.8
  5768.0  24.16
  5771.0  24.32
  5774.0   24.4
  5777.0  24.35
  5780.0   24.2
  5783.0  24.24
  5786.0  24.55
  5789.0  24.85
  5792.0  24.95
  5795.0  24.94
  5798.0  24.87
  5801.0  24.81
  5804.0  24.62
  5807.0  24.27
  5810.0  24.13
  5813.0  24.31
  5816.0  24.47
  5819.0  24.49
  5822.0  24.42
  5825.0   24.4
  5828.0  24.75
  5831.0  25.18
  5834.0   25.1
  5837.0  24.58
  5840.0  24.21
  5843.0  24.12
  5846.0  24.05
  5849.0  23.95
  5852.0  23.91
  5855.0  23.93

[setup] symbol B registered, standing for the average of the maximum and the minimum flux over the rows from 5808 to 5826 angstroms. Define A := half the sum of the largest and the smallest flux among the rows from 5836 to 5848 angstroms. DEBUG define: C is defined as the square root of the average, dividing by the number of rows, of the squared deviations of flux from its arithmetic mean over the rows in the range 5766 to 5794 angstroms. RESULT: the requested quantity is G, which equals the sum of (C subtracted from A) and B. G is 48.4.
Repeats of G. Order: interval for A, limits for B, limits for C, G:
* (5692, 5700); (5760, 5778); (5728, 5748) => 48.5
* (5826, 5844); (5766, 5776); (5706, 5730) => 48.3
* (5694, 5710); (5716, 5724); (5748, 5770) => 46.3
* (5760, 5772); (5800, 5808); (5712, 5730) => 48.1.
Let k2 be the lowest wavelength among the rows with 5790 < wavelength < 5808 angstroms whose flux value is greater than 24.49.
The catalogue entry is 5792.0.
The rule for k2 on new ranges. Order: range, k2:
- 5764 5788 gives 5786.0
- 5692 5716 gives 5693.0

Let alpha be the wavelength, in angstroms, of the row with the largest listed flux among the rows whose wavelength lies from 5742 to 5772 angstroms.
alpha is 5771.0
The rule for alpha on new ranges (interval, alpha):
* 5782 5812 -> 5792.0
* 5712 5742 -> 5741.0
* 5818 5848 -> 5831.0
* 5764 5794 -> 5792.0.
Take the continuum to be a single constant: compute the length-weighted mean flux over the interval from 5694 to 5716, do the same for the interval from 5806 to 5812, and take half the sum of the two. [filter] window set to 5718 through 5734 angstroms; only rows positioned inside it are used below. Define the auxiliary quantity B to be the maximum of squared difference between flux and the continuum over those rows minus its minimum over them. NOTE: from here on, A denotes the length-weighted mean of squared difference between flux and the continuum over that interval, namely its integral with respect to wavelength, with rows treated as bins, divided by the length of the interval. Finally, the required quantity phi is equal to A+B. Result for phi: 0.4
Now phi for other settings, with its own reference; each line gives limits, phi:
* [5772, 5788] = 0.9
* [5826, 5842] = 3.1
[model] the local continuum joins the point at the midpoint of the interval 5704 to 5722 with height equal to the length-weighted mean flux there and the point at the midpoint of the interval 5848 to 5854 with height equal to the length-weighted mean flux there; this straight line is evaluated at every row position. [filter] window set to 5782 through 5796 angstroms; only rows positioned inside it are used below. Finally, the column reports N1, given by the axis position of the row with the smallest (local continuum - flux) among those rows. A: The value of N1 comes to 5792.0 angstroms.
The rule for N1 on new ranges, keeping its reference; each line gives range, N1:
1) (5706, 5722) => 5720.0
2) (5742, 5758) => 5750.0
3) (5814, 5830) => 5828.0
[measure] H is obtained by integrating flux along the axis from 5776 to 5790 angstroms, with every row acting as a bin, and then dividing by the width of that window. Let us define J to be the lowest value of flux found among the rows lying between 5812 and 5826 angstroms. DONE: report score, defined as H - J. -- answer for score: 0.1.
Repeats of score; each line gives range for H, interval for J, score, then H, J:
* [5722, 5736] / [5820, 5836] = -1.1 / 23.3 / 24.4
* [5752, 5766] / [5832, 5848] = -0.4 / 23.6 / 24.05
